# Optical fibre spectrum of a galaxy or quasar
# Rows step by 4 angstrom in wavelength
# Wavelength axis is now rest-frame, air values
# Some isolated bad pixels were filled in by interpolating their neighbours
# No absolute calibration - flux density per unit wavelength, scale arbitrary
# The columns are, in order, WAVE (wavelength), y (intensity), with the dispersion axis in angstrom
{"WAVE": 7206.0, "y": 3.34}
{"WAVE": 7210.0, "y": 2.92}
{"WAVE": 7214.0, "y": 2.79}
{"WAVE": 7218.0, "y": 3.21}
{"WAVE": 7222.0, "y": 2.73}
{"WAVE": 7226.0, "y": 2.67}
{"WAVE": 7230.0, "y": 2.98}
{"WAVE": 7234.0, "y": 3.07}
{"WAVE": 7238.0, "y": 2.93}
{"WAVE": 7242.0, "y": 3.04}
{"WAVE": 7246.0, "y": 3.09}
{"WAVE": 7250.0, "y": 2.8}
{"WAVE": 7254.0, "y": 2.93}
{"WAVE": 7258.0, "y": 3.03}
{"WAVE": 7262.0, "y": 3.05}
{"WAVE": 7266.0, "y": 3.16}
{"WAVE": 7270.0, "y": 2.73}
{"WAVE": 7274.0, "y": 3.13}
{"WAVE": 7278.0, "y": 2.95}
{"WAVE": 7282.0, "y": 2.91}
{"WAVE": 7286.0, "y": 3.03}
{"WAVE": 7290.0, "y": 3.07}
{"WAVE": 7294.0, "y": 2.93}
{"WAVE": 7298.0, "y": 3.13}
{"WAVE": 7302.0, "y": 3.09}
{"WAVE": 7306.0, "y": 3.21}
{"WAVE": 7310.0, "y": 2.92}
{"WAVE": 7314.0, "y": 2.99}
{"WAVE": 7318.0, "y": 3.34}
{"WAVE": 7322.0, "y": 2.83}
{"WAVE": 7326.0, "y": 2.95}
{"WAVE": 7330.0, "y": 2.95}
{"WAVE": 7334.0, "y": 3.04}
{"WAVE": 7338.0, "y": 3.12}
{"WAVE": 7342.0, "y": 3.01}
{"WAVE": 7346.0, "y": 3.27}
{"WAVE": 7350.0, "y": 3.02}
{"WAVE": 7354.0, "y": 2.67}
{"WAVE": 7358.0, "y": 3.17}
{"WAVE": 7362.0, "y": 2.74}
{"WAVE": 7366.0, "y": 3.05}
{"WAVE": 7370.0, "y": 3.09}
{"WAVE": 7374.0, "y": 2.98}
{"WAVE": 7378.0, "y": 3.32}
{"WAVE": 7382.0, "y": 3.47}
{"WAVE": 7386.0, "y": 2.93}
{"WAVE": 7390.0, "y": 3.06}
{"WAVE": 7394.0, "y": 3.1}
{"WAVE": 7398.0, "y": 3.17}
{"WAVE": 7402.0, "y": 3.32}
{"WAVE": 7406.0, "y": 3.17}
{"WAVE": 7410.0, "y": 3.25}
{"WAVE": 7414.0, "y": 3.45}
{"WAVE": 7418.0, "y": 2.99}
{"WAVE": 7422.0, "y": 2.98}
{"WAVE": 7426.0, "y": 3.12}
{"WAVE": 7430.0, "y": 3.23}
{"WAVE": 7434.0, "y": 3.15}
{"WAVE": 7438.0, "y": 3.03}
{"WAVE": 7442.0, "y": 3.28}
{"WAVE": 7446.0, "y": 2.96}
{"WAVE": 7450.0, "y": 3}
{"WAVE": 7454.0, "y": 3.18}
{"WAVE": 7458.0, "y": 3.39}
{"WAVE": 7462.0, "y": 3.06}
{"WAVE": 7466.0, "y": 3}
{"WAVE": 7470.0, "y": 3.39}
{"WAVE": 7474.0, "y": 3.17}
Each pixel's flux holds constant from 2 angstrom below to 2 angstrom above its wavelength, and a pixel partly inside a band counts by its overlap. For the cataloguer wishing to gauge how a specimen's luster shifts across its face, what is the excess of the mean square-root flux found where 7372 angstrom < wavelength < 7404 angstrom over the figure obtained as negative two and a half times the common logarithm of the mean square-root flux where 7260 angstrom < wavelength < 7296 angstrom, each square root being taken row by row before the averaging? 2.37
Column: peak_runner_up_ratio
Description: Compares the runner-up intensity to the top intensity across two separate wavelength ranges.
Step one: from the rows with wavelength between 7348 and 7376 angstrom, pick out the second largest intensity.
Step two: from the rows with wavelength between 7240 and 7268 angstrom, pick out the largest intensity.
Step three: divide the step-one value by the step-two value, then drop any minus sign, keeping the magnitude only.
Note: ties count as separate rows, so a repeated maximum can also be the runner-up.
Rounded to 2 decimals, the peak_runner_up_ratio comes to 0.98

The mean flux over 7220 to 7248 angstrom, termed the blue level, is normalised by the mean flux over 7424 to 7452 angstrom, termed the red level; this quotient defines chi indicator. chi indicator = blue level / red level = 0.94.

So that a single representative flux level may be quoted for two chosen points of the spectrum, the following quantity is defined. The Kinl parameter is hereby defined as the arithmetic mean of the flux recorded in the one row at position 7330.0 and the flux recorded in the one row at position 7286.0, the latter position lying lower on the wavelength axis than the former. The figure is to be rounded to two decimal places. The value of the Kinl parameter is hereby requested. 2.99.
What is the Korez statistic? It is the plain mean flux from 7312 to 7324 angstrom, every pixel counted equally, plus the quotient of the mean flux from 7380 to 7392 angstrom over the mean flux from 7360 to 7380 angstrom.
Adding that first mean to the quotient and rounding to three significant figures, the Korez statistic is 4.09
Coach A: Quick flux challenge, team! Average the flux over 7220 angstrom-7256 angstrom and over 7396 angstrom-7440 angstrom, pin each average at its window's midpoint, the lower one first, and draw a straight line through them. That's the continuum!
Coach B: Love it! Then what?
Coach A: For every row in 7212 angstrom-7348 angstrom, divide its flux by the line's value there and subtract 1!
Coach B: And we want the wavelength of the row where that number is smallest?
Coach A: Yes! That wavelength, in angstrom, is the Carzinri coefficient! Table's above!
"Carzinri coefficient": 7226.0 angstrom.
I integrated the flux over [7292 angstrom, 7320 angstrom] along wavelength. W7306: 86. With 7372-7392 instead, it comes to 63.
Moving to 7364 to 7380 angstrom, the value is 50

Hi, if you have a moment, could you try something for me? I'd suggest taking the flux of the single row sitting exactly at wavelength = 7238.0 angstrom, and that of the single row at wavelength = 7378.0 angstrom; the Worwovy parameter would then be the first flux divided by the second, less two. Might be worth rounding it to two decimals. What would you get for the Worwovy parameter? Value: -1.12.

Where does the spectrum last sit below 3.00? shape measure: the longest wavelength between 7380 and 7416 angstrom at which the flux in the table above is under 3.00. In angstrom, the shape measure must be 7386.0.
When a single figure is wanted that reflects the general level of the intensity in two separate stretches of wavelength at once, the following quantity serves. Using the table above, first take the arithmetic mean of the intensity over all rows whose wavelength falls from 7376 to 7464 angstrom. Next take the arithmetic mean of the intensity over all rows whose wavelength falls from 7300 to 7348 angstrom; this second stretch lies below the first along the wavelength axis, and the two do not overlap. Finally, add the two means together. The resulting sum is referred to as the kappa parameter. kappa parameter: 6.22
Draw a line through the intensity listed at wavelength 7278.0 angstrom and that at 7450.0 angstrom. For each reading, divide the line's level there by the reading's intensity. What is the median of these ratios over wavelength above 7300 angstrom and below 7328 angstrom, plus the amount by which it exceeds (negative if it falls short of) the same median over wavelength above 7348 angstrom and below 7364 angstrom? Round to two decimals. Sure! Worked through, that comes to 0.95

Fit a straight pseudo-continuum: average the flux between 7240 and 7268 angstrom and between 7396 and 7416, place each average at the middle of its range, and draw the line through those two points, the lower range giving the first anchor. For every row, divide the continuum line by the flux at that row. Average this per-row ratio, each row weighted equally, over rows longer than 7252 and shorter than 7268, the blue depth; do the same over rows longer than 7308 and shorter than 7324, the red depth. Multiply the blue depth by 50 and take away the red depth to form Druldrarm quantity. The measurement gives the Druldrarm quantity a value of 48.7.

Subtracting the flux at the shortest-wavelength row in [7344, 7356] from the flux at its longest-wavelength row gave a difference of -0.60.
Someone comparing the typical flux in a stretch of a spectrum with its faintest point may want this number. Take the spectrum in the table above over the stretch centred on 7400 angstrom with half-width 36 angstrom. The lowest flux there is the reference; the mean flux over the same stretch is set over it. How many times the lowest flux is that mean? 1.08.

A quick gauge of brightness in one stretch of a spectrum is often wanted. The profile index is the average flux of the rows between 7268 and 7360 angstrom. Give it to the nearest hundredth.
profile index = 3.02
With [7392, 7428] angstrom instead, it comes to 3.17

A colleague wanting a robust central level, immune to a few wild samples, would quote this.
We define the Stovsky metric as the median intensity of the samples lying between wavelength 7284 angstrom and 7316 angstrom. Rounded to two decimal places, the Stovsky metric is 3.05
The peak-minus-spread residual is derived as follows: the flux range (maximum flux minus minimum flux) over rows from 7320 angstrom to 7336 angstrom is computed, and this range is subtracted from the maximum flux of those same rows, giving 2.83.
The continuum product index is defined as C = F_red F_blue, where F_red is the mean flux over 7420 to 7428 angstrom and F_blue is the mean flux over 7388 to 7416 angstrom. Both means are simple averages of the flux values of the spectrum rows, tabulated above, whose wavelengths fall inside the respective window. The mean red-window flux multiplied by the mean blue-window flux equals 9.8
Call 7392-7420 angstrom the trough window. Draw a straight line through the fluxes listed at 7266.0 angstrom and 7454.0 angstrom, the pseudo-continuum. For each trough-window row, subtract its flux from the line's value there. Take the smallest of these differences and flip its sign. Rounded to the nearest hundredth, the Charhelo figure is 0.27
